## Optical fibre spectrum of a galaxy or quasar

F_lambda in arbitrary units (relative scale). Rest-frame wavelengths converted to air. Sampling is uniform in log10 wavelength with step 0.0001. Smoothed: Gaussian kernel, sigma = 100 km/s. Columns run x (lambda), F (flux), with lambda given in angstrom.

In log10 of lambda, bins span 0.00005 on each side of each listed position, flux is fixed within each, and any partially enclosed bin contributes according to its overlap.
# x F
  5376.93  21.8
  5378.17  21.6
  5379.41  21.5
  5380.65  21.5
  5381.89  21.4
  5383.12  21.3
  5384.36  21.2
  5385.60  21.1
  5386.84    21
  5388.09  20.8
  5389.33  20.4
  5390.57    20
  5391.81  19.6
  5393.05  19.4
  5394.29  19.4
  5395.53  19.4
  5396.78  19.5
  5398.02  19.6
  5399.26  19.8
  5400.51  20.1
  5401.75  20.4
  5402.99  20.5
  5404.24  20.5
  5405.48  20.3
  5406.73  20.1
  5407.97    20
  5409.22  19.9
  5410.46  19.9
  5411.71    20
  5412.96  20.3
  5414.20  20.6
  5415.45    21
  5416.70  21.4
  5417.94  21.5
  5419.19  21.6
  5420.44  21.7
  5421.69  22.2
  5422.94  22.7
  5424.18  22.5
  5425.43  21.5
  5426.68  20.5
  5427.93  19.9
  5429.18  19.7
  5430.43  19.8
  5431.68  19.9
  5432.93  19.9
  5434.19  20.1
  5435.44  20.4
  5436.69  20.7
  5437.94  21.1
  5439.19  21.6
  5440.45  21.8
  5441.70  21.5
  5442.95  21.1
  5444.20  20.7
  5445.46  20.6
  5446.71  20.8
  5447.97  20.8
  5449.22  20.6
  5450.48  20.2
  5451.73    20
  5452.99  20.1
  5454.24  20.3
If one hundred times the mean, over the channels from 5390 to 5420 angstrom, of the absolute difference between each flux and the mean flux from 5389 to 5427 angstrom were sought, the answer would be 62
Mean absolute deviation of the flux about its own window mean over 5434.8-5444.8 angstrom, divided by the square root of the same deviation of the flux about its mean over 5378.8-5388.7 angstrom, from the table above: 0.87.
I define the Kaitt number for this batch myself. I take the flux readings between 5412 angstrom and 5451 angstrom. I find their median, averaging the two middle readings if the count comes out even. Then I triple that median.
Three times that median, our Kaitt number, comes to 62.4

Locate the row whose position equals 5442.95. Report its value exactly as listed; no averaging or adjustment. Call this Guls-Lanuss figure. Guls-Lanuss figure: 21.1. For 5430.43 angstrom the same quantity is 19.8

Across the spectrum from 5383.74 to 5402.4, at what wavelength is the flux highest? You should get 5384.36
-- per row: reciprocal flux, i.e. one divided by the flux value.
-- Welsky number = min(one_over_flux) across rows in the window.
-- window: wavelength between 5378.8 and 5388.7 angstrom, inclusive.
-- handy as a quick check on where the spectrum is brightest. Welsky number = 0.0465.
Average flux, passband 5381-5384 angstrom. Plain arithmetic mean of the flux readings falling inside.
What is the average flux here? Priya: 21.4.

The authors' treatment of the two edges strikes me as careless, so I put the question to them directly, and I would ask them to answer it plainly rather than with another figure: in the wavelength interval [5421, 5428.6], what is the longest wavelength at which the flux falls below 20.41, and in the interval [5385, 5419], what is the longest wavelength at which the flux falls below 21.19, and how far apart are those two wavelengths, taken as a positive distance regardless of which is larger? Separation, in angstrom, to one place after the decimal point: 12.5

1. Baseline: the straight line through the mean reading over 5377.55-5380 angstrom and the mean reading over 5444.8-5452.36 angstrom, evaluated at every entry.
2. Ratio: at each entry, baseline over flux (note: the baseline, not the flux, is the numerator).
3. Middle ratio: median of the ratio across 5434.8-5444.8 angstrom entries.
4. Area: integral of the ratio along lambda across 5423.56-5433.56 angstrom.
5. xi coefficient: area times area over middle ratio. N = 106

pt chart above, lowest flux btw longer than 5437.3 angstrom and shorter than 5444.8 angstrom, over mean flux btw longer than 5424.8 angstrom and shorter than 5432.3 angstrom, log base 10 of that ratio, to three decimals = 0.010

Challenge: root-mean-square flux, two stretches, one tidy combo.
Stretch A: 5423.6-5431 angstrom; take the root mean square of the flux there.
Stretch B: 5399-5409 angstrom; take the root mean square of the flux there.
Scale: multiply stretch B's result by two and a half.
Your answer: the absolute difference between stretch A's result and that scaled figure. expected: 29.9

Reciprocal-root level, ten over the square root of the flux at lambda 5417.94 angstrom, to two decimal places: 2.16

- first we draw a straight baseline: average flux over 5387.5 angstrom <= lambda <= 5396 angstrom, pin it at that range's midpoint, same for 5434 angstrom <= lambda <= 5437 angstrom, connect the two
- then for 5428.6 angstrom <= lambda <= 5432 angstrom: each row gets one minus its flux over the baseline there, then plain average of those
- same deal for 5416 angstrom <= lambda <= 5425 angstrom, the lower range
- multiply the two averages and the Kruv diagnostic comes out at -0.0023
